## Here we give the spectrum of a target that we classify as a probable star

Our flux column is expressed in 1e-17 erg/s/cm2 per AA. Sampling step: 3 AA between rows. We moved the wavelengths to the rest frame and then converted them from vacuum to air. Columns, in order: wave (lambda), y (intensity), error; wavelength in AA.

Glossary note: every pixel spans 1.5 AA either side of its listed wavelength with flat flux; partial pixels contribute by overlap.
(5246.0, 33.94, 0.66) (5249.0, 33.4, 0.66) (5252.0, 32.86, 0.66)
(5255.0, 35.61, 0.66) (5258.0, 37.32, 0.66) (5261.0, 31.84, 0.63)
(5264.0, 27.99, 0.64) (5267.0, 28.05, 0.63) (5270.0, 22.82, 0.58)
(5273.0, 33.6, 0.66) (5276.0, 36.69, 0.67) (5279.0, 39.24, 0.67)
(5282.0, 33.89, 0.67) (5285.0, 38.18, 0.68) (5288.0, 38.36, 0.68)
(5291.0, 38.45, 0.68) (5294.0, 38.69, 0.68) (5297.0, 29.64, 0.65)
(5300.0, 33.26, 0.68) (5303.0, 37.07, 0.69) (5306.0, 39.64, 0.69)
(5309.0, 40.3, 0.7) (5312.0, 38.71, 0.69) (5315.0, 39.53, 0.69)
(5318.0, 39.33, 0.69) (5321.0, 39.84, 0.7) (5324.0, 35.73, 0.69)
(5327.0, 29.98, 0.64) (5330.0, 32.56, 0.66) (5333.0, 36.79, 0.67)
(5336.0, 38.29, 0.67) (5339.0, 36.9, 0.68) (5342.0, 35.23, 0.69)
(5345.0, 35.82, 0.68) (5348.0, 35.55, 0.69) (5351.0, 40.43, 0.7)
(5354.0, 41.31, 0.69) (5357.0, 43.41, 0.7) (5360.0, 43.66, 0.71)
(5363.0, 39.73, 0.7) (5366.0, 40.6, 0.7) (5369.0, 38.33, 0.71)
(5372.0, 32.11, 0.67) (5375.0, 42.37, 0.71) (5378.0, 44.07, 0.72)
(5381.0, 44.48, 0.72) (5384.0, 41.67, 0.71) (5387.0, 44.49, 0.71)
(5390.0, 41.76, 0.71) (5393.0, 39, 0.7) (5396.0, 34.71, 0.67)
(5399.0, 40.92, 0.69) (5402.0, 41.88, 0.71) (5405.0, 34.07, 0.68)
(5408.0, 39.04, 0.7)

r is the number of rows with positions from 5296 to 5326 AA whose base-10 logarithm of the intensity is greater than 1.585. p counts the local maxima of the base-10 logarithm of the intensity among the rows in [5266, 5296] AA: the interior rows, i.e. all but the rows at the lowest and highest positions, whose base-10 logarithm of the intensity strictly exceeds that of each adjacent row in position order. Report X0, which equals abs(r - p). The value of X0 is 5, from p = 1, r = 6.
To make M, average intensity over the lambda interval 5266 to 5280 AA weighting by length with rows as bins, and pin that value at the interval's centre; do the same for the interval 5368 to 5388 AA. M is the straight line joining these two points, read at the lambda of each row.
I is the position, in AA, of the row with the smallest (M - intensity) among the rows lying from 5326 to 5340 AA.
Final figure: 5336.0 AA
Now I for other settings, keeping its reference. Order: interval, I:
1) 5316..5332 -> 5321.0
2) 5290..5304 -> 5291.0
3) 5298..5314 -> 5309.0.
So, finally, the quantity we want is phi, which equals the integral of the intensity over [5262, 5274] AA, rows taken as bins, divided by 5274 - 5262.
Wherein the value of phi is 28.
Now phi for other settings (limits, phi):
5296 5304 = 33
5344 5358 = 39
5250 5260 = 35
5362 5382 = 40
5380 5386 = 43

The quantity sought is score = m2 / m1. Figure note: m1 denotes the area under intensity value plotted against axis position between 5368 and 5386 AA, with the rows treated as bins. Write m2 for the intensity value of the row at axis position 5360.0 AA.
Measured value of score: 0.06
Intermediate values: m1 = 732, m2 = 43.66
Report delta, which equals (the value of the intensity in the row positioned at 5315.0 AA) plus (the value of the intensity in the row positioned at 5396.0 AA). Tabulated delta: 74.2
